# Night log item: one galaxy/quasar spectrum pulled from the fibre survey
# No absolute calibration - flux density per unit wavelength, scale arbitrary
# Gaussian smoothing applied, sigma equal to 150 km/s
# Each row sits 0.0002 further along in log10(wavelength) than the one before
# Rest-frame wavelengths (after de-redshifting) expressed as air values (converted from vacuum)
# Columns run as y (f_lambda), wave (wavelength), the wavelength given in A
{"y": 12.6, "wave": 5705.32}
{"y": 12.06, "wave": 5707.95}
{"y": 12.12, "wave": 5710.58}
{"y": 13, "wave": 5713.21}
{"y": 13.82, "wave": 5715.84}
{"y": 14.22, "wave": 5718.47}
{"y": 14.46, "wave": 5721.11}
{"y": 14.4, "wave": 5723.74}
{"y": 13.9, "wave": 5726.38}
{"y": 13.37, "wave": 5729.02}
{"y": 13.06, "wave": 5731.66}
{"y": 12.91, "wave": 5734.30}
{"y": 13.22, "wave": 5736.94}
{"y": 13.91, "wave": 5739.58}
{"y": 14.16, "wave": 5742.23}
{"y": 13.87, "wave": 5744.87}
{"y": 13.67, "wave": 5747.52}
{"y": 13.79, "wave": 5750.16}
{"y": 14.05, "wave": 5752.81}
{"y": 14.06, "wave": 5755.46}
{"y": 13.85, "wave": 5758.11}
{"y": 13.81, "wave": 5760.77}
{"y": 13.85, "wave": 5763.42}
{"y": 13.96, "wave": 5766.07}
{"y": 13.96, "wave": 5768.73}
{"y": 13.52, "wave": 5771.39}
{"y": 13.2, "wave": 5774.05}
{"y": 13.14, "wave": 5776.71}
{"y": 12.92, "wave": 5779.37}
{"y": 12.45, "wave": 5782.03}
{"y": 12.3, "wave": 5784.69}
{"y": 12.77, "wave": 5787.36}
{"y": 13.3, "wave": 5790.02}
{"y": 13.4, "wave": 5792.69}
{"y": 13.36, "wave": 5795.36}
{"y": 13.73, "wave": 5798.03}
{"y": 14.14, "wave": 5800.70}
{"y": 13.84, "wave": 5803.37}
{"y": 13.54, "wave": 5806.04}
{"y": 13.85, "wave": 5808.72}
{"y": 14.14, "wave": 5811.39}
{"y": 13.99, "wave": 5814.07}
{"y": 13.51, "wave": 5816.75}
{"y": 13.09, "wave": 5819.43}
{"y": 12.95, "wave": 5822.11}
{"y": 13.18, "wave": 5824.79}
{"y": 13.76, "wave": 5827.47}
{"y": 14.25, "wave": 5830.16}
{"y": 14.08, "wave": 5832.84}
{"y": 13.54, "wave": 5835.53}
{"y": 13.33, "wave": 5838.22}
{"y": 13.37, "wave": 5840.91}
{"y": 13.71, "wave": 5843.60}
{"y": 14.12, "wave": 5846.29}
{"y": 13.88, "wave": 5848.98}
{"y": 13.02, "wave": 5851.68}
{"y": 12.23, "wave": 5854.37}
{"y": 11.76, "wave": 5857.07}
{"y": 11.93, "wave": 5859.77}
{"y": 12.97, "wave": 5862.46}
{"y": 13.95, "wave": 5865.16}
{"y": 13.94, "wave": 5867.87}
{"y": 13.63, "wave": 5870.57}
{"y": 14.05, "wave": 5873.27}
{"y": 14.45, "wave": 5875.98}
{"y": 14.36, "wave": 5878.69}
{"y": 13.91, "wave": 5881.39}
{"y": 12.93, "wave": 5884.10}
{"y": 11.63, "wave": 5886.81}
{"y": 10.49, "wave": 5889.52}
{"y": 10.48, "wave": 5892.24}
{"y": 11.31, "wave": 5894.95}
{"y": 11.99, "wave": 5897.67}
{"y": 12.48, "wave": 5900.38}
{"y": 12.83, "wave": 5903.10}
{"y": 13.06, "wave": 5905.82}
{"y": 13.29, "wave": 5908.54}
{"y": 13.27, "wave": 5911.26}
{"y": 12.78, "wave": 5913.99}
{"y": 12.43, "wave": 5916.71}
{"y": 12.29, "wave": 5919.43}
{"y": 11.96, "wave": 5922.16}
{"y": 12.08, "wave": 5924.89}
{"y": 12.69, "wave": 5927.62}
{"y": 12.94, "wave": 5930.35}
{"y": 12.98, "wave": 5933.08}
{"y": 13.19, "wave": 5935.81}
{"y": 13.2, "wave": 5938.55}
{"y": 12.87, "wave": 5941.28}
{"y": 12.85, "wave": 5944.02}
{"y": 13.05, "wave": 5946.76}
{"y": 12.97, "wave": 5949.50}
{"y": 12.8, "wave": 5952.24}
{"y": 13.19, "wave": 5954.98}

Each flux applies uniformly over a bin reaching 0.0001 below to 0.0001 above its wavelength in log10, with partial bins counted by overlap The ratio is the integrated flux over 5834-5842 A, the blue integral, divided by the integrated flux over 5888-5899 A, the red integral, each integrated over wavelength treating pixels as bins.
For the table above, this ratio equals 0.9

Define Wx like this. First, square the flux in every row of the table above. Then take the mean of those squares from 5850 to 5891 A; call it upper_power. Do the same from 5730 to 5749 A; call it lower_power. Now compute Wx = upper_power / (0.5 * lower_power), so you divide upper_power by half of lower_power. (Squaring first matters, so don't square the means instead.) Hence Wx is 1.86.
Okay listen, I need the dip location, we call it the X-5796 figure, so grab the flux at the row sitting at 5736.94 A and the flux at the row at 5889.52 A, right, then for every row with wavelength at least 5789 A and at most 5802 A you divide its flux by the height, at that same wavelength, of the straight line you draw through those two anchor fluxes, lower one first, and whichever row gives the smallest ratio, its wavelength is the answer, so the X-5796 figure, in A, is 5790.02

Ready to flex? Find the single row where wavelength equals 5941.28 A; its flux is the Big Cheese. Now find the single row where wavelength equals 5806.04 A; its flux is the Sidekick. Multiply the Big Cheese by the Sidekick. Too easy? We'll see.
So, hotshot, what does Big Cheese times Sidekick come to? 174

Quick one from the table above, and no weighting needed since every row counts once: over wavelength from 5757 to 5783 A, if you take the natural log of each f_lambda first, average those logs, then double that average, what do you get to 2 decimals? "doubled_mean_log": 5.20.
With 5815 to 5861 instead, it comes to 5.17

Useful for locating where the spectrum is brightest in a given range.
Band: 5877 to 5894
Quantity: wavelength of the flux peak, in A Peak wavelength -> 5878.69 A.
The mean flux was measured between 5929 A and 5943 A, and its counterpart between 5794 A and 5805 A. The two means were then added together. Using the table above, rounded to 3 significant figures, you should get 26.8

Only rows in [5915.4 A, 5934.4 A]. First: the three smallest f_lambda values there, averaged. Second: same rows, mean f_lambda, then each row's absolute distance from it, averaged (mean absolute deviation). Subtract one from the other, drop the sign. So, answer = 11.8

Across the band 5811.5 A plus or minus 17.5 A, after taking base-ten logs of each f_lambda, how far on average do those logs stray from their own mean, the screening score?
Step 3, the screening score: 0.010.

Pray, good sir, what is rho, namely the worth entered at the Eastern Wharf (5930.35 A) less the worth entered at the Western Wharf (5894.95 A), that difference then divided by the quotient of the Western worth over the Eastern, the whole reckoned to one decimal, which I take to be 1.9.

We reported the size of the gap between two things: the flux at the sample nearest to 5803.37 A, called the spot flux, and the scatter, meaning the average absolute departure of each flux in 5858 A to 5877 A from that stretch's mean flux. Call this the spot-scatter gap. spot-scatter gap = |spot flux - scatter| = 13.2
